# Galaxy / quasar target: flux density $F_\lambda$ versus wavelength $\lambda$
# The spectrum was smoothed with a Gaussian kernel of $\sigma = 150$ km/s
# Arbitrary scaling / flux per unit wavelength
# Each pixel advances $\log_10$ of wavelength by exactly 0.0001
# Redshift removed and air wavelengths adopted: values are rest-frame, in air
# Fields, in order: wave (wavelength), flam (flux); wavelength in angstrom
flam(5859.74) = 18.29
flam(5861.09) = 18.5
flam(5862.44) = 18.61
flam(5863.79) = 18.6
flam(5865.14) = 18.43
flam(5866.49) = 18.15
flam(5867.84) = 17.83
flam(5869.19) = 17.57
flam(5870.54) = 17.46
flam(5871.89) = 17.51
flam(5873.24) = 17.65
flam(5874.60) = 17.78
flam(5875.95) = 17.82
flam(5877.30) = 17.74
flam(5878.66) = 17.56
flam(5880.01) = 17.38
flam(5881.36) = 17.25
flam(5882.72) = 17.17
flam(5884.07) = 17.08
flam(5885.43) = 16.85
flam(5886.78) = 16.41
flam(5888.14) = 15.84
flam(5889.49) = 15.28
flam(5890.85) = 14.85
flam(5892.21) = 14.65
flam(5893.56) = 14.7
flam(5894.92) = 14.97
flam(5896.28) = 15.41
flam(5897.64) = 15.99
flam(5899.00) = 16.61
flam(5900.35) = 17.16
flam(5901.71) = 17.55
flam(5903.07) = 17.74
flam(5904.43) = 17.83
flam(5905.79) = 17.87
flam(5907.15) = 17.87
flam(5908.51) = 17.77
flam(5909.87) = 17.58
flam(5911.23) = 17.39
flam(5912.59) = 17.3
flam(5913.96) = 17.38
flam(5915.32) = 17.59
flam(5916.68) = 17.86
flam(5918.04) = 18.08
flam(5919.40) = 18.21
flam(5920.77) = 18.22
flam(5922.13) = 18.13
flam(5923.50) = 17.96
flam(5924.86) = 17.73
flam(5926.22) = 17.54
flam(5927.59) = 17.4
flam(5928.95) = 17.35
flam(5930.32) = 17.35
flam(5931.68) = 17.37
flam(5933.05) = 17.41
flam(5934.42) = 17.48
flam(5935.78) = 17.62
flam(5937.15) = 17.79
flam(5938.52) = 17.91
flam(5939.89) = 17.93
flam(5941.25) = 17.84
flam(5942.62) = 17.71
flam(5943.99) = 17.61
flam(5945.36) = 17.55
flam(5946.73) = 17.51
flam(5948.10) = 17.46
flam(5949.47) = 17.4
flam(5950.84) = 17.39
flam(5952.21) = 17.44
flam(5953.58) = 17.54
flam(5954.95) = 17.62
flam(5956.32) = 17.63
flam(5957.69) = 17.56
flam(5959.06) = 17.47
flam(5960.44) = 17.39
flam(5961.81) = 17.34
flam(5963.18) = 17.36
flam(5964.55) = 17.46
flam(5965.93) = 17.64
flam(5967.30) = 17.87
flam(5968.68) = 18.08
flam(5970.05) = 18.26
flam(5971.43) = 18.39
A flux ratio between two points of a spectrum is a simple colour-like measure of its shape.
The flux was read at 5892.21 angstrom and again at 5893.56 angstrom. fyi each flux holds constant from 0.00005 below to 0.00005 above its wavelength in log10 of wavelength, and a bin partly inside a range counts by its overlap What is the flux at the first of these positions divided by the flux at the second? 1.00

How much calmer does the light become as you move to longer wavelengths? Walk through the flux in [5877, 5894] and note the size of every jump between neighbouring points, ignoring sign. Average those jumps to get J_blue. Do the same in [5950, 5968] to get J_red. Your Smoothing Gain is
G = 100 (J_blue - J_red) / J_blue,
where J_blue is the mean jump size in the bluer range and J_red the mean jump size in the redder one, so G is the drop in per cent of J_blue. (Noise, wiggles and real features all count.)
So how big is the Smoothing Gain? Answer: 66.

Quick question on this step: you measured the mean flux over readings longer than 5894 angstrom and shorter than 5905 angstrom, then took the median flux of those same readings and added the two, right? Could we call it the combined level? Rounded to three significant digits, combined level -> 33.5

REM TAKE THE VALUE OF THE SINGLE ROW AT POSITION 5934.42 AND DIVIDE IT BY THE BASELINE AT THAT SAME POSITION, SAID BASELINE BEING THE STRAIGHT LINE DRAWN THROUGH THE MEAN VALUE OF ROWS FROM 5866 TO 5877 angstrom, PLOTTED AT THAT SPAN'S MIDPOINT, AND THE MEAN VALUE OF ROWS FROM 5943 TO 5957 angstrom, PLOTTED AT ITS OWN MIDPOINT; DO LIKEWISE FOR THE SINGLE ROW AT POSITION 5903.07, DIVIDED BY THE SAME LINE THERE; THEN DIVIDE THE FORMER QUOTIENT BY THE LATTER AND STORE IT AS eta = 0.99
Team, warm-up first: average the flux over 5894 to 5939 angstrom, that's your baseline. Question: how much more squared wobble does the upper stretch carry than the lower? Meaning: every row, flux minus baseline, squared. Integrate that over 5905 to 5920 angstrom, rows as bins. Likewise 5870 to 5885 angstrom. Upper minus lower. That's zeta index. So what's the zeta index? 1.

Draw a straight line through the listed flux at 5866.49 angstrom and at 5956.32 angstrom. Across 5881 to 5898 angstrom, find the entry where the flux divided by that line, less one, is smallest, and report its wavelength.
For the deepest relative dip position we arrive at 5892.21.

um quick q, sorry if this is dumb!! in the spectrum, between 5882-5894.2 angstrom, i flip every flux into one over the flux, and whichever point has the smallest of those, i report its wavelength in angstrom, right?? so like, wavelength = 5882.72 angstrom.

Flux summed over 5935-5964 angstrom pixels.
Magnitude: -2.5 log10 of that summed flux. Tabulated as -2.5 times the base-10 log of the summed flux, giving -6.42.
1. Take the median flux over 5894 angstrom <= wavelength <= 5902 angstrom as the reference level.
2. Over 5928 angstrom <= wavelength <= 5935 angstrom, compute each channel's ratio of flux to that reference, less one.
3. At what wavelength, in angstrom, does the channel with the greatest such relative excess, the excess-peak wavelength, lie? 5934.42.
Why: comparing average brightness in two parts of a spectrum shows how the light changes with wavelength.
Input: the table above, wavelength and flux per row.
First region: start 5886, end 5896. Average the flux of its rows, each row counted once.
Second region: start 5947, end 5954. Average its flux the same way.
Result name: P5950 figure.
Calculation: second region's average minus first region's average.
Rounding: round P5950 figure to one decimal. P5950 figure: 2.2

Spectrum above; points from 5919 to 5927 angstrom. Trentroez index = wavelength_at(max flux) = 5920.77 angstrom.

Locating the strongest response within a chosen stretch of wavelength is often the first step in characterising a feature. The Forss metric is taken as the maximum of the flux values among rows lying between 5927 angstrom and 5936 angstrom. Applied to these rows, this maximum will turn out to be 17.62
